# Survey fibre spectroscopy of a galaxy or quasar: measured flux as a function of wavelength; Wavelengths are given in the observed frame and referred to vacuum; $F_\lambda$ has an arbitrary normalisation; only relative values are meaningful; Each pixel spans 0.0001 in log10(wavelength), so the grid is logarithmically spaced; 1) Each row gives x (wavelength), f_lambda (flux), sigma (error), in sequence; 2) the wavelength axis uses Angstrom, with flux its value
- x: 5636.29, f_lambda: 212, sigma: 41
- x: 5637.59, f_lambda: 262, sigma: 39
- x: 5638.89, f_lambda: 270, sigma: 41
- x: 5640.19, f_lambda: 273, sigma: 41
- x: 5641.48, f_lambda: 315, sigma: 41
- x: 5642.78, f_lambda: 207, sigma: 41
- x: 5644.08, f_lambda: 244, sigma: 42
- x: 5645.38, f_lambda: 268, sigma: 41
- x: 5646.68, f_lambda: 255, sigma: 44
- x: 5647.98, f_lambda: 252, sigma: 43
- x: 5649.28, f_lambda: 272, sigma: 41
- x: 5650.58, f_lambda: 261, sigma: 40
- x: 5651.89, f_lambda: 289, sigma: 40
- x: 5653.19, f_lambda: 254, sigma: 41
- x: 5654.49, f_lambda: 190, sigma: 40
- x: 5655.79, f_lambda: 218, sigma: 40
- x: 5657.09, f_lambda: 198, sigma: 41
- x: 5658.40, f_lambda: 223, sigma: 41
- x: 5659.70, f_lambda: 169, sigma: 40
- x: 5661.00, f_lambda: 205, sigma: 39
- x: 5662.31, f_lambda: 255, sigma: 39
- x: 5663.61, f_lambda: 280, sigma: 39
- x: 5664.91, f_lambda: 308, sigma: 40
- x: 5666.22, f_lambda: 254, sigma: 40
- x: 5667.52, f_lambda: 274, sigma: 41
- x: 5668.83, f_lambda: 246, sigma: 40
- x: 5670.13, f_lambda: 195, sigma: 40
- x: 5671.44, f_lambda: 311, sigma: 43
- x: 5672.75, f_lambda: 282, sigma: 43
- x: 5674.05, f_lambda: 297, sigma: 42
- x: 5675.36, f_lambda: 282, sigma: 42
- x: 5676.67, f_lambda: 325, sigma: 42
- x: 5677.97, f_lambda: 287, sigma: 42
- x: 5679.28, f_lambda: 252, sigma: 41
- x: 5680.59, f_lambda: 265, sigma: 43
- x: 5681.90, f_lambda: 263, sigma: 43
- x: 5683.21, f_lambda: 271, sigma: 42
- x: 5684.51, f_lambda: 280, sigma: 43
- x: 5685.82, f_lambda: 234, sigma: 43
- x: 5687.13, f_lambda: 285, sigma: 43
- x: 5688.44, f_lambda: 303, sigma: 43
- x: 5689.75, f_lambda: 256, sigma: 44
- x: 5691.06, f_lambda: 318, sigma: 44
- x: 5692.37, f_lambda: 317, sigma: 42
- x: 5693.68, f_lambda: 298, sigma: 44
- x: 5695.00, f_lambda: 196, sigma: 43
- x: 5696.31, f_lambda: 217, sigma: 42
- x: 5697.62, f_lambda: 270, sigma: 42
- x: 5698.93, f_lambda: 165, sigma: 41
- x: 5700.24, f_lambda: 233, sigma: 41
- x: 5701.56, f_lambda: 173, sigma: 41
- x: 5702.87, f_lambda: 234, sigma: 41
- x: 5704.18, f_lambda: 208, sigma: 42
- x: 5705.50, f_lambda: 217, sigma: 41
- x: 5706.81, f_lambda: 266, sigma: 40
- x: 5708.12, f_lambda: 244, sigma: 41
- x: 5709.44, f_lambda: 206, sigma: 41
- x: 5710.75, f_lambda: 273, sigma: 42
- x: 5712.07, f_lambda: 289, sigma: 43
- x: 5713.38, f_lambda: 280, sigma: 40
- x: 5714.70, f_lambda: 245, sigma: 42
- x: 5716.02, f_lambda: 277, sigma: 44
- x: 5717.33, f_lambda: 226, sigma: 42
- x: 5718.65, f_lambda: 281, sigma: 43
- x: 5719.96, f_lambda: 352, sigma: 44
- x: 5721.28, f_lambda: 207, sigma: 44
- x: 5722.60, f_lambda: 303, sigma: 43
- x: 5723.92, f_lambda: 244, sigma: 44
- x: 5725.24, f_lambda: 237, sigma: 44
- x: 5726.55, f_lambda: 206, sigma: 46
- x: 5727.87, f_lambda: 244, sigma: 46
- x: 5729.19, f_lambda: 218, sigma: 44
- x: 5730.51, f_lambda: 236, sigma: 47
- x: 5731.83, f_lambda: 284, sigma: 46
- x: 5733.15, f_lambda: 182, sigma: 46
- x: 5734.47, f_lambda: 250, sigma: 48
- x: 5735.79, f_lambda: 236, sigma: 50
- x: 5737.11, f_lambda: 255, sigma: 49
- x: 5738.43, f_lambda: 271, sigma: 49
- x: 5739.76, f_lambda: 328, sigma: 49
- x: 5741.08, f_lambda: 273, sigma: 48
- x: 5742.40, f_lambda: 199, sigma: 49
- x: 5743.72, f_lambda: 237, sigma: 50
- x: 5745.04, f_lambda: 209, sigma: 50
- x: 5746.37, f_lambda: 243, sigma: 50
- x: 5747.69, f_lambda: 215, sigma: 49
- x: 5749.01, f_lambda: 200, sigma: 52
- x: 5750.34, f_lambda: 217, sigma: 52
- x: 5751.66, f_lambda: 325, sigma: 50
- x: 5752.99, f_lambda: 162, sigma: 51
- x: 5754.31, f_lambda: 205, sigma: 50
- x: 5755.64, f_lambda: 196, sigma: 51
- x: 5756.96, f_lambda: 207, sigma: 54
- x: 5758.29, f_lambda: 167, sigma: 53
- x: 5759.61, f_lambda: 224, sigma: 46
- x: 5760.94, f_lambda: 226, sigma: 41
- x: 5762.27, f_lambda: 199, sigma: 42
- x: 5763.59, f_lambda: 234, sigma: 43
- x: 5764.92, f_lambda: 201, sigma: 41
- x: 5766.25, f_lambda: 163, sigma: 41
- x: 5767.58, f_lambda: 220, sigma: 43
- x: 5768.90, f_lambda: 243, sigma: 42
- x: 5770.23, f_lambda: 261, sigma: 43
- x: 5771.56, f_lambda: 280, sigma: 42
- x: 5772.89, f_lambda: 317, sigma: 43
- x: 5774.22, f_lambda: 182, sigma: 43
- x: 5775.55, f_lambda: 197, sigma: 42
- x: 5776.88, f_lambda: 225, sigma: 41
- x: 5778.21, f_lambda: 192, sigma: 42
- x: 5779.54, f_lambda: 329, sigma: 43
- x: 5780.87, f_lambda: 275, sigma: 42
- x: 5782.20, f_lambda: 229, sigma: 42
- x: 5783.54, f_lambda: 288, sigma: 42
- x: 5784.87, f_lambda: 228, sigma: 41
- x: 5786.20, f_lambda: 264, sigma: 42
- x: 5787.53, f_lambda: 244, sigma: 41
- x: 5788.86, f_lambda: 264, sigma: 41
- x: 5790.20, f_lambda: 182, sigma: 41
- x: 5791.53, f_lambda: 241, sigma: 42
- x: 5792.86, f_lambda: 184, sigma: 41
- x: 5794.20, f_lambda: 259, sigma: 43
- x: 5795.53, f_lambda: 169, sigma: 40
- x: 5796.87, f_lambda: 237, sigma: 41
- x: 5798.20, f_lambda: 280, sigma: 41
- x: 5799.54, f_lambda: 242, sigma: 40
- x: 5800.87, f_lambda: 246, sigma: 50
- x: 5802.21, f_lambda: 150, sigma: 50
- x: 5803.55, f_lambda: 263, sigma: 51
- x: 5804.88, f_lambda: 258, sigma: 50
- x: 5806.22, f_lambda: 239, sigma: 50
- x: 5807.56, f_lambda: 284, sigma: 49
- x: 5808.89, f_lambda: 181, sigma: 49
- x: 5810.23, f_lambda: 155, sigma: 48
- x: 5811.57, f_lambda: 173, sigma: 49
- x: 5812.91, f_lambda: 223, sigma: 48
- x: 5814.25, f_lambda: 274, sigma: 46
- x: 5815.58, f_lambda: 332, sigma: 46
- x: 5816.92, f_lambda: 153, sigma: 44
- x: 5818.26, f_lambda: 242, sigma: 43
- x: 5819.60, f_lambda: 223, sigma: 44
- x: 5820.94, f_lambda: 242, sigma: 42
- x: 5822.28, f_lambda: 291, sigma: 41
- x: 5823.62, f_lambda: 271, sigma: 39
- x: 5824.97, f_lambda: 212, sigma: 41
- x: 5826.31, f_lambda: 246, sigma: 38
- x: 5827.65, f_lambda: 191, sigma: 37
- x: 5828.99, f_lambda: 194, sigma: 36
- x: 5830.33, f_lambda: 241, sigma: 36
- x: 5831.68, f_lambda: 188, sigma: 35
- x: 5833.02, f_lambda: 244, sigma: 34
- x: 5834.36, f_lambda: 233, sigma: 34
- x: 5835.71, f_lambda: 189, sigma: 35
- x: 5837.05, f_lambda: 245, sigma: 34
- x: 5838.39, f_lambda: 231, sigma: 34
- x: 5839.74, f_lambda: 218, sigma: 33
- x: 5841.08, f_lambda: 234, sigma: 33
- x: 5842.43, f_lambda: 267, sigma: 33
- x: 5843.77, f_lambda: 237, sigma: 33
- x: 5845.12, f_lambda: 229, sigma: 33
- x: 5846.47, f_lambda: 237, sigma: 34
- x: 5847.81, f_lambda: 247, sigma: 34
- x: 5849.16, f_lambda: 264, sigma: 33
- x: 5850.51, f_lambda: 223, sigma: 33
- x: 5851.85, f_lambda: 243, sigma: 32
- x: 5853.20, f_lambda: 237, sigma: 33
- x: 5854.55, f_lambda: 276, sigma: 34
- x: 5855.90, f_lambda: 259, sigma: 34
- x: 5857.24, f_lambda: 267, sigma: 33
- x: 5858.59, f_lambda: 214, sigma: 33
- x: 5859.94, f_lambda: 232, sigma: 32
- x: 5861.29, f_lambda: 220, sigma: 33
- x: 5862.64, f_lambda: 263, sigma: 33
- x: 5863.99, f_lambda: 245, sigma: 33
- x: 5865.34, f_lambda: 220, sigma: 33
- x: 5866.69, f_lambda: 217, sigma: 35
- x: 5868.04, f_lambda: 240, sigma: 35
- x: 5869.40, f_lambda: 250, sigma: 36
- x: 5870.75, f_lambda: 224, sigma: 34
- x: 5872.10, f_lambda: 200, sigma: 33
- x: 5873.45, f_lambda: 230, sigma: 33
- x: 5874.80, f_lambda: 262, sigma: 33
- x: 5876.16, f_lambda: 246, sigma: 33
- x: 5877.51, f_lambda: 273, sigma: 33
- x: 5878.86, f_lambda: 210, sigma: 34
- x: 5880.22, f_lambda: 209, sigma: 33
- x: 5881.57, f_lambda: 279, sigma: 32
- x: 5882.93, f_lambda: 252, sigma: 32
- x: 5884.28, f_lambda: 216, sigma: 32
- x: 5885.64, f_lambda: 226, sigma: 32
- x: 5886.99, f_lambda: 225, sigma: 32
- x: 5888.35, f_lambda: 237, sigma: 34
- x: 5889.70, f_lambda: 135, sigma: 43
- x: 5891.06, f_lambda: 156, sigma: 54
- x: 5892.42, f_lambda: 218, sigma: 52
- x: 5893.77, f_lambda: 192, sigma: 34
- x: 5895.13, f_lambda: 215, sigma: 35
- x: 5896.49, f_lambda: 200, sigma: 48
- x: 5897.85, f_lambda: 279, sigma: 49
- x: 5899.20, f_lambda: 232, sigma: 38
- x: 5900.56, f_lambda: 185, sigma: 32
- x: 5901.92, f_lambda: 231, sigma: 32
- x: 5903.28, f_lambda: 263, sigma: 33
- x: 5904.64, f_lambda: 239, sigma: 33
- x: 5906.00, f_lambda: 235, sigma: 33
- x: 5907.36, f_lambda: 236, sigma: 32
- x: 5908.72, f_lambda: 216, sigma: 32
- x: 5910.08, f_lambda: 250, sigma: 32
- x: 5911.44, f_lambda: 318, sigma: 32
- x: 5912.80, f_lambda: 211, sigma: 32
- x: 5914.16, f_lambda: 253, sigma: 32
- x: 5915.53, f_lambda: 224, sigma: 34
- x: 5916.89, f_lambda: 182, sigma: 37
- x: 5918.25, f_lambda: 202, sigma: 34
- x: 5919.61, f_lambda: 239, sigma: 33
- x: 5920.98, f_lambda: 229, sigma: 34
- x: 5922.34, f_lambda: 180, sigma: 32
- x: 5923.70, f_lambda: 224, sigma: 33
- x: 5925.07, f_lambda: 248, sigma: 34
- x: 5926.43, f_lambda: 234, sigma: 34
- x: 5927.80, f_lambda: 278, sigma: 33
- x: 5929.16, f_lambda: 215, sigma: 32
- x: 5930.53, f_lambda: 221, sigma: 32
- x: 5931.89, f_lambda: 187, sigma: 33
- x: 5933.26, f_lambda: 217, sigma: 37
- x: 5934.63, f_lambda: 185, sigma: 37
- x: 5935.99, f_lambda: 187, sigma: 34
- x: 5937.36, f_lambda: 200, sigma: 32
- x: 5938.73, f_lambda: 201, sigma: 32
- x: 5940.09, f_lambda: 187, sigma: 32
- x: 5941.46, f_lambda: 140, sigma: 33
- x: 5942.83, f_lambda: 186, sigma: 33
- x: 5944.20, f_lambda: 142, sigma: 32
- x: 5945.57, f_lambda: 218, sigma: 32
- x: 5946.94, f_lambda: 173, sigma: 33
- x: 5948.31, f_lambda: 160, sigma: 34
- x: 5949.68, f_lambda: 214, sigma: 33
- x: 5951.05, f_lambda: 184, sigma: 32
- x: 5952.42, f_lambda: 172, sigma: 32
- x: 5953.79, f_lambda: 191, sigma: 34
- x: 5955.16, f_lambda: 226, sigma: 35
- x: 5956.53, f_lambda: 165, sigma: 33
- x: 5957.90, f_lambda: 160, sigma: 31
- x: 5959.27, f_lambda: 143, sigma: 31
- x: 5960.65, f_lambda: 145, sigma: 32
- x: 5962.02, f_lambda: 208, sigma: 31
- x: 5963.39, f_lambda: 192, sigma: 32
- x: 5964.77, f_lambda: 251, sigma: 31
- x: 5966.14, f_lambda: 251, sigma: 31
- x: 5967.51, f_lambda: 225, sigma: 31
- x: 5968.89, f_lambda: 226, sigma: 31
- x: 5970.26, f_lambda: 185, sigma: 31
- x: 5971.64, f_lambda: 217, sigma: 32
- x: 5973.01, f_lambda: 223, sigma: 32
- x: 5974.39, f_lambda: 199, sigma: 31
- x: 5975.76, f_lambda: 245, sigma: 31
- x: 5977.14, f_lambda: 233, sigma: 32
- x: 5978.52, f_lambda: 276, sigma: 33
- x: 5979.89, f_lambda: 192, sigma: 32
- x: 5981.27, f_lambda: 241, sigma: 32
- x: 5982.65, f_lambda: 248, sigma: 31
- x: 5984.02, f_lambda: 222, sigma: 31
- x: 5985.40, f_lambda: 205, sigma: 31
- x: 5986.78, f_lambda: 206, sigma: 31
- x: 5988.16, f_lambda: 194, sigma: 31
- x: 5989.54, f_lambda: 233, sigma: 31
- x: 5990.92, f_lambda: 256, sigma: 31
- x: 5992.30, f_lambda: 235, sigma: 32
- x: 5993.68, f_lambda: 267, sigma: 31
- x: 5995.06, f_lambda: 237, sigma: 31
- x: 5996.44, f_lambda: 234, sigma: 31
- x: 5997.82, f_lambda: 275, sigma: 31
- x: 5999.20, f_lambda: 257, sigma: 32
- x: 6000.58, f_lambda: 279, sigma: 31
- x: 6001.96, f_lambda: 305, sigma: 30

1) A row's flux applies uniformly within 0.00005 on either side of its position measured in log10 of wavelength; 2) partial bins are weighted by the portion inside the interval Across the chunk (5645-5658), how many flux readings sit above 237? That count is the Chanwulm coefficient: 7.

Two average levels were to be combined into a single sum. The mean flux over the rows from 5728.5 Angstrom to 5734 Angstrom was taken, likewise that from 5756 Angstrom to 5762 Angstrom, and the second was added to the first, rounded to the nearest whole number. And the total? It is 436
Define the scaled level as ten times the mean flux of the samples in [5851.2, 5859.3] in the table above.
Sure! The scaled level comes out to 2493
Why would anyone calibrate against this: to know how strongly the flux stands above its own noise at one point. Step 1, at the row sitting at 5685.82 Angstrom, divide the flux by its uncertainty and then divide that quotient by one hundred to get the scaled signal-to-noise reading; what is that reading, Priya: 0.054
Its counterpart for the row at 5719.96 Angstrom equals 0.080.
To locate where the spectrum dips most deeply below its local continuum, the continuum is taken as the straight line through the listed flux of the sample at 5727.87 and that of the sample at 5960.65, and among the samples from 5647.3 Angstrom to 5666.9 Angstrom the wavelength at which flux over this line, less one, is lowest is 5659.70 Angstrom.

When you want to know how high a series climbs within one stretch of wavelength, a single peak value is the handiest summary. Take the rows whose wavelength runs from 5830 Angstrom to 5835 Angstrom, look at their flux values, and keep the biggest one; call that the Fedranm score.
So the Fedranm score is 244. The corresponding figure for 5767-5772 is 280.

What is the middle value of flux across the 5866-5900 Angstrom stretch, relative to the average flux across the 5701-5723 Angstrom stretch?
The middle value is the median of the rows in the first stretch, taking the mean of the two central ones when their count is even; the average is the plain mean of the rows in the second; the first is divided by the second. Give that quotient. 0.89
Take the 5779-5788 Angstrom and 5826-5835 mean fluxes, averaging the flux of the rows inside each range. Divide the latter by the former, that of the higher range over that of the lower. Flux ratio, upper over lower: 0.83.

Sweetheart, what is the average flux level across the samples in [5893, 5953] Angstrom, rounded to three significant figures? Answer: 213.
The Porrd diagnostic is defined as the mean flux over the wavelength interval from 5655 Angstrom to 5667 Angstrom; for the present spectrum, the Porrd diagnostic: 234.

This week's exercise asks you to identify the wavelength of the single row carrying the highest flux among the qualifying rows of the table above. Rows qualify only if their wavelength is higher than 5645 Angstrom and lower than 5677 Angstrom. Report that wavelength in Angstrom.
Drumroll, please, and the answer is 5676.67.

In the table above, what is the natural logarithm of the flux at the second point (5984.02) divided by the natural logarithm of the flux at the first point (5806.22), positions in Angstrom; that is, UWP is 0.99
